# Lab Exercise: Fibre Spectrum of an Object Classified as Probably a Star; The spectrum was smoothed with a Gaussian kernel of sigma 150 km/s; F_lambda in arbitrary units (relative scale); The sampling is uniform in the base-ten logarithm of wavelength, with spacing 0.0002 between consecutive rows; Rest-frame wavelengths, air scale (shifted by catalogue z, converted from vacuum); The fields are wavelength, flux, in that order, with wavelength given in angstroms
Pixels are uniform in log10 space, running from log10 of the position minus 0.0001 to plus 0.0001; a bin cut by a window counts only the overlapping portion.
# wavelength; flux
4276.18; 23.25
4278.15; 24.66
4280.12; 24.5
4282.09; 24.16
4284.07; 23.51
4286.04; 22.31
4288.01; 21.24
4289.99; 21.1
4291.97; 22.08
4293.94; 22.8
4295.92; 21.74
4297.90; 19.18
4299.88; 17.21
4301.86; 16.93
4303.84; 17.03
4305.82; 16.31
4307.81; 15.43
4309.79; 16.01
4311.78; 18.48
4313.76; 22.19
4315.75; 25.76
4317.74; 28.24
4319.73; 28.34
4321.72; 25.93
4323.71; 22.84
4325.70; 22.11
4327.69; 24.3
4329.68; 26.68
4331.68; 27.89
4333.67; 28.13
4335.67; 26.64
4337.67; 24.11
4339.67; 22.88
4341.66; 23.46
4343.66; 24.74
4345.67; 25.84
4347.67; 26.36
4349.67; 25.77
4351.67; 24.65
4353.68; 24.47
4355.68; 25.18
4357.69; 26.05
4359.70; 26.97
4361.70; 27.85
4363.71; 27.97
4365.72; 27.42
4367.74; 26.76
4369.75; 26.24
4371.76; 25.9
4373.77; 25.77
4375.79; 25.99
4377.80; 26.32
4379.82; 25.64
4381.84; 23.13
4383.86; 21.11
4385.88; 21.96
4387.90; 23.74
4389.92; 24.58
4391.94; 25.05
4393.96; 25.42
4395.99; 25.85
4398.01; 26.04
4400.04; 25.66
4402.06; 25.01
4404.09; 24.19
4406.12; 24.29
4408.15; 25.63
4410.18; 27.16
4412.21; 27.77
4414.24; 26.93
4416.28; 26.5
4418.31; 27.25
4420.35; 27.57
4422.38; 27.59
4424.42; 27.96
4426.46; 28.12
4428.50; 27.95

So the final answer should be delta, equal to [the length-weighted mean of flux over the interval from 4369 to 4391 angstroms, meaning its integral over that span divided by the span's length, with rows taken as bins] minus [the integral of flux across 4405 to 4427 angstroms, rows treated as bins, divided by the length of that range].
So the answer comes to -2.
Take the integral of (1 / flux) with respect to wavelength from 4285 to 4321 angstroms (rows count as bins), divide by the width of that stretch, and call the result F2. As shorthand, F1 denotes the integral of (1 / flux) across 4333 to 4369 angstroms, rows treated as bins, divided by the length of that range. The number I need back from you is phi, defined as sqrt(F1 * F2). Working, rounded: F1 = 0.0388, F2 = 0.050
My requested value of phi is 0.0440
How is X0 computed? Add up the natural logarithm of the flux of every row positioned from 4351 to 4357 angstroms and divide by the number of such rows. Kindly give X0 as 3.21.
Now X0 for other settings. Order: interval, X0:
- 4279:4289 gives 3.14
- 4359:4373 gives 3.30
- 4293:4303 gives 2.97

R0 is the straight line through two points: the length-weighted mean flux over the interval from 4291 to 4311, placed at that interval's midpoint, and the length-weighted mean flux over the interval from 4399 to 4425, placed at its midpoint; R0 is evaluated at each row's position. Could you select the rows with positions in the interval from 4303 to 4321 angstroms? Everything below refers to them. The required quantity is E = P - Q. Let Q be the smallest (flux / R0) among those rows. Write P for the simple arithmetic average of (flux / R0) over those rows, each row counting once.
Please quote 0.27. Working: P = 1.08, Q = 0.81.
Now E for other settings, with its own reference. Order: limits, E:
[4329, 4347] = 0.14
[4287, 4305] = 0.19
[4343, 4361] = 0.06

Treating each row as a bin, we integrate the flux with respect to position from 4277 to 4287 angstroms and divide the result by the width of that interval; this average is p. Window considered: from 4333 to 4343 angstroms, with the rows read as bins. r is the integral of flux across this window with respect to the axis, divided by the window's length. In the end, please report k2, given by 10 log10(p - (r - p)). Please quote 13.6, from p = 23.8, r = 24.9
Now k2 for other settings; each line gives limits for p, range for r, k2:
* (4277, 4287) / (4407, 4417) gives 13.2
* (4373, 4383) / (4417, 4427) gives 13.6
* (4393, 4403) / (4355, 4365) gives 13.9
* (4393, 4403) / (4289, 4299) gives 14.8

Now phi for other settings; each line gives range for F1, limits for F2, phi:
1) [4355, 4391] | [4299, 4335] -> 0.0431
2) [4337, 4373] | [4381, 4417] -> 0.0396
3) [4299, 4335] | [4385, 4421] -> 0.0430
